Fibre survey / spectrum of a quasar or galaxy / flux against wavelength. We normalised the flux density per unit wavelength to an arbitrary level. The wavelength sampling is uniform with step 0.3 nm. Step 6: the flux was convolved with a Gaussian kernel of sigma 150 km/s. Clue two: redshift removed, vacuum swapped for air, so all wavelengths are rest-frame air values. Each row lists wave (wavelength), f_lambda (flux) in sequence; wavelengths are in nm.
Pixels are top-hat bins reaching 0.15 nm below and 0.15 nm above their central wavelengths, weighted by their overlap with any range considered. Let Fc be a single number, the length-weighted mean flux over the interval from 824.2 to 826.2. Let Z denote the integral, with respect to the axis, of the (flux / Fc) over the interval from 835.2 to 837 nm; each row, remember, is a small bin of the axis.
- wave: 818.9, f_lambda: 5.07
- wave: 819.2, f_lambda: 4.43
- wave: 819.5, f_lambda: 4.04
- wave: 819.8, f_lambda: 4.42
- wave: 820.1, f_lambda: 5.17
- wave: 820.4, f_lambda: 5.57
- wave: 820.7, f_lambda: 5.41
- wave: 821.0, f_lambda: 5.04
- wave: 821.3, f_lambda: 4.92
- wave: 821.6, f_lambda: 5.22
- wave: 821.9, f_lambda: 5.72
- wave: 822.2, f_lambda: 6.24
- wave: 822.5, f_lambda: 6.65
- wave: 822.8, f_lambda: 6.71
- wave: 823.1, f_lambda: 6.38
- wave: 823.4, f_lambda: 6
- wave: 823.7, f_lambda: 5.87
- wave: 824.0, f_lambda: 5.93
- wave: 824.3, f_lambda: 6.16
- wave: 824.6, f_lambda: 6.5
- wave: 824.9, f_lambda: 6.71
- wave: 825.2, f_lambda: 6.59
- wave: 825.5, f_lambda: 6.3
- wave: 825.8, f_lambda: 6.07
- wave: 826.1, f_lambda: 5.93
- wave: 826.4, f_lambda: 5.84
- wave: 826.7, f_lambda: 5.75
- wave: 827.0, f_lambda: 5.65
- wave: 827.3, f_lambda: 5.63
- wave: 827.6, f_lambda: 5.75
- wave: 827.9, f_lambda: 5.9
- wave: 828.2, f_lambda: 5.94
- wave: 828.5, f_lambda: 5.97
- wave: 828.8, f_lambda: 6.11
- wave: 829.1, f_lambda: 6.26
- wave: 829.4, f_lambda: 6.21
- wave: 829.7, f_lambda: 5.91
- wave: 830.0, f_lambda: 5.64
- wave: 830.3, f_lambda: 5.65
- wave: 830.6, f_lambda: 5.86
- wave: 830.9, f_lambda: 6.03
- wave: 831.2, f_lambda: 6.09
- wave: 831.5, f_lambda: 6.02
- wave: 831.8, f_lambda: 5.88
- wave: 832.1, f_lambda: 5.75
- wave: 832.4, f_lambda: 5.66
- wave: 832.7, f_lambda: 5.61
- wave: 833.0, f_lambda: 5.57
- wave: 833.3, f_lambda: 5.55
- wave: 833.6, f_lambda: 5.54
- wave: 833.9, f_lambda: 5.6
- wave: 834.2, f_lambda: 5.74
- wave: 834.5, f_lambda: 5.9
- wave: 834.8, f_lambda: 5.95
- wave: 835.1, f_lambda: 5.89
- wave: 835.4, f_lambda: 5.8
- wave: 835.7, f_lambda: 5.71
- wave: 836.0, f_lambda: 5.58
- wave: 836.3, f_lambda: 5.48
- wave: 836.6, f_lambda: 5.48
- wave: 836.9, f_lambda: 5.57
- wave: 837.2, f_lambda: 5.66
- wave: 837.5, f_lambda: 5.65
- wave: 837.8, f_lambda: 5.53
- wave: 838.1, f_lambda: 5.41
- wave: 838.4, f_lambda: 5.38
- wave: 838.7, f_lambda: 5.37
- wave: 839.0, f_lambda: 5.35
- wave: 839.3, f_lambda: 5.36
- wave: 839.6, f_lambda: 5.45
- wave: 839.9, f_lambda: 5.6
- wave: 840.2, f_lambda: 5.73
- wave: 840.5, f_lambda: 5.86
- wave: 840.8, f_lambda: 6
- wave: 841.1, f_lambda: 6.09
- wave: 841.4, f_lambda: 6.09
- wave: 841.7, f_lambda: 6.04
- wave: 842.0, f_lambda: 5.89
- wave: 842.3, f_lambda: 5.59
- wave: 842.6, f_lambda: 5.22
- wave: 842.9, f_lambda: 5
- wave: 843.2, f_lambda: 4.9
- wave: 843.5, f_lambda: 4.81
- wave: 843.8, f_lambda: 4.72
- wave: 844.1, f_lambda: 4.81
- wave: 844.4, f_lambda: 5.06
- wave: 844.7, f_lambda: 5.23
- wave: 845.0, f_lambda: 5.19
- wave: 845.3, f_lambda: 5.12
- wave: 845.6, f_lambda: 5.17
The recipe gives 1.59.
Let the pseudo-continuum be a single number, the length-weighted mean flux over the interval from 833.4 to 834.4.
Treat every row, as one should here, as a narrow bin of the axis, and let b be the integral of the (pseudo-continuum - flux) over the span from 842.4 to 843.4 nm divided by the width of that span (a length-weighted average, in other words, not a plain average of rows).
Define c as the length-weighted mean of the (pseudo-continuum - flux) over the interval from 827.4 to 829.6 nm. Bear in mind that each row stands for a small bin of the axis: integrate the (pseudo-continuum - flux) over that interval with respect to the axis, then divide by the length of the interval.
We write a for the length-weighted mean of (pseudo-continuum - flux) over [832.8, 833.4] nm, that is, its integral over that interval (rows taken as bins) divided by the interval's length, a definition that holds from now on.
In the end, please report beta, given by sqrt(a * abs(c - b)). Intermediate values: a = 0.07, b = 0.6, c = -0.4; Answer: 0.26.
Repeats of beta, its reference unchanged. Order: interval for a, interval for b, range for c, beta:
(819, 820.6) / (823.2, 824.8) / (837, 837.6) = 0.64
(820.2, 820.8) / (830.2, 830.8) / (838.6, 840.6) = 0.21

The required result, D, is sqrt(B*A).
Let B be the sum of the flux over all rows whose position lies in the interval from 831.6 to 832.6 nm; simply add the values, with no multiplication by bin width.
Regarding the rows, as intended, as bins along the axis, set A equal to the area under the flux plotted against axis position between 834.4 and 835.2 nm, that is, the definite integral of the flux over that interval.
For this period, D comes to 9.0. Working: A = 4.7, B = 17.3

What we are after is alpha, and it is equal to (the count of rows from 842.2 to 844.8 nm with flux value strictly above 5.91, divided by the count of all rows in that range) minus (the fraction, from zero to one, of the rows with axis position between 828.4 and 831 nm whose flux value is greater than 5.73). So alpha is -0.78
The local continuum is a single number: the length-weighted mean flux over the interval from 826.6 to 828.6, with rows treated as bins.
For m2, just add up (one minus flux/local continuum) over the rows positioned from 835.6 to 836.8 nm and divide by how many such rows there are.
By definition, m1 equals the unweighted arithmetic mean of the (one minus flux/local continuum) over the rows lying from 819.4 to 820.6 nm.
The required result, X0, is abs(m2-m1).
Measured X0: 0.13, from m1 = 0.17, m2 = 0.04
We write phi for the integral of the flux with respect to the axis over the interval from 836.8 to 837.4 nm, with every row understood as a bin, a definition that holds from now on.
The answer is 3.37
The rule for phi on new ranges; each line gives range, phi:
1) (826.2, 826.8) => 3.49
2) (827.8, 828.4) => 3.56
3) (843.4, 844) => 2.86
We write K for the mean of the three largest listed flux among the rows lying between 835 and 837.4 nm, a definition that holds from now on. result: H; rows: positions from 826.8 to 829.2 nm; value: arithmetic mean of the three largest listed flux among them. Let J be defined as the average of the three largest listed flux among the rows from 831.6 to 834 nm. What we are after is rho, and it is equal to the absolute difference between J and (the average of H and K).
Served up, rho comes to 0.2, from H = 6.1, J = 5.76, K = 5.80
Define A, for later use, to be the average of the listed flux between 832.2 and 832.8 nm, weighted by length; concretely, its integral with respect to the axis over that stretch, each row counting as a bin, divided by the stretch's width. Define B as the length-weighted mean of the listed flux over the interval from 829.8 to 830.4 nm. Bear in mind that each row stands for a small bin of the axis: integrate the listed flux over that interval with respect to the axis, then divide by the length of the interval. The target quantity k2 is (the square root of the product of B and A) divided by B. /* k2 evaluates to 1.00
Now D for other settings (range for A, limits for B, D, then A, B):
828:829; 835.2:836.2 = 10.1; 6.0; 17.1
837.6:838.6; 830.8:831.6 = 9.9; 5.4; 18.1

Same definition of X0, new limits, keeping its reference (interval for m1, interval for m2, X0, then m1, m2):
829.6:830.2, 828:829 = 0.04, 0.00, -0.04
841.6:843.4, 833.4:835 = 0.05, 0.06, 0.01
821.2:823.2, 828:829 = 0.01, -0.03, -0.04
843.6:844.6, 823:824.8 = 0.22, 0.16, -0.06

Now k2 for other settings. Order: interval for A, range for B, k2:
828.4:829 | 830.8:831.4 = 1.00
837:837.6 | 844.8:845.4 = 1.05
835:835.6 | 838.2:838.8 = 1.04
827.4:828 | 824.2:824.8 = 0.95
